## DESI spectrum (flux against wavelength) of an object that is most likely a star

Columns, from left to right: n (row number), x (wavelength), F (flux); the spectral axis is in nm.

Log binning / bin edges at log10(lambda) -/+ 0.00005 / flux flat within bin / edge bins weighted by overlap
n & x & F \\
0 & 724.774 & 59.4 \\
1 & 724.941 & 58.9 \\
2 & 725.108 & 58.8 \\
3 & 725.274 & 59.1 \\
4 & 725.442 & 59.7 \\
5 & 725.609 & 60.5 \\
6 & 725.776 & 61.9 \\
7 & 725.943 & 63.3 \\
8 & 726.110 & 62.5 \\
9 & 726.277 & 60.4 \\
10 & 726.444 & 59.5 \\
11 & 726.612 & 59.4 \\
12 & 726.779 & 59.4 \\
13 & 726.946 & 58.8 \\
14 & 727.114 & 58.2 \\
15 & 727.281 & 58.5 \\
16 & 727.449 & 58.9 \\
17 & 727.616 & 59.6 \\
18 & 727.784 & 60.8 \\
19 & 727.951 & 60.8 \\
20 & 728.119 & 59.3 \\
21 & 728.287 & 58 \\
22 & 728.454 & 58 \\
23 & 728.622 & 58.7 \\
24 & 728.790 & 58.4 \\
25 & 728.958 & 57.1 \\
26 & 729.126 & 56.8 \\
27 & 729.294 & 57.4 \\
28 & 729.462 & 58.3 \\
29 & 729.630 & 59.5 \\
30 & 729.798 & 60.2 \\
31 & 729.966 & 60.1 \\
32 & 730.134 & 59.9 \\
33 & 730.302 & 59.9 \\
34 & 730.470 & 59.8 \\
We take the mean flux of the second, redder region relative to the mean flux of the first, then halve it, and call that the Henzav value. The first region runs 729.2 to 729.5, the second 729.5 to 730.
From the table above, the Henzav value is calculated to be 0.518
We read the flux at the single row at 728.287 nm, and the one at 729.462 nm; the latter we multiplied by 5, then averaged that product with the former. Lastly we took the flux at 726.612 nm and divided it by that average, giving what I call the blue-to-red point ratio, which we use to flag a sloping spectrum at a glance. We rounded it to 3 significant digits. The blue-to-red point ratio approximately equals 0.340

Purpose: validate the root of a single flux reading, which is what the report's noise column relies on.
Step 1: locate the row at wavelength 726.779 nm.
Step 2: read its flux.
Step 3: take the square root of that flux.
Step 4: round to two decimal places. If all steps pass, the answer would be 7.71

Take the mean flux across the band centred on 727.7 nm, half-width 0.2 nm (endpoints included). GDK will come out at 60.2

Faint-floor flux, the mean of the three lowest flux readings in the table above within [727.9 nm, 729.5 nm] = 57.1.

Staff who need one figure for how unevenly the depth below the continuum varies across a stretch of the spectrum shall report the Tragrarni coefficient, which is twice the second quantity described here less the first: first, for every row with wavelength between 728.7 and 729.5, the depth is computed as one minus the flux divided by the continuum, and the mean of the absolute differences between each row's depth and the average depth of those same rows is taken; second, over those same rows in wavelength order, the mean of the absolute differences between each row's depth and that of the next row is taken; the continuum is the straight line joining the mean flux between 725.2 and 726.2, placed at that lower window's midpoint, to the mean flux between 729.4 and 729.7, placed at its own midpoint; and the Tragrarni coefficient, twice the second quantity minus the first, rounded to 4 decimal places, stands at 0.0161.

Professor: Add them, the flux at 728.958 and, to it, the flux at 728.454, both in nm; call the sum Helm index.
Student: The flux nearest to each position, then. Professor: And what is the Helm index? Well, 115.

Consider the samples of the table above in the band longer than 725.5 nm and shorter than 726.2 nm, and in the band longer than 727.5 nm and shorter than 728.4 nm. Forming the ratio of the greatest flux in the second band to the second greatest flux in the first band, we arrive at 0.97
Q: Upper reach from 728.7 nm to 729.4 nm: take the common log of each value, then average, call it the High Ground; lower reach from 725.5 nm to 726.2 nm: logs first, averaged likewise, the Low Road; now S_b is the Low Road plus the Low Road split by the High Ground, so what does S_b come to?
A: 2.81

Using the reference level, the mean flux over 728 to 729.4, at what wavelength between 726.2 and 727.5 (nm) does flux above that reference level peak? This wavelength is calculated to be 726.277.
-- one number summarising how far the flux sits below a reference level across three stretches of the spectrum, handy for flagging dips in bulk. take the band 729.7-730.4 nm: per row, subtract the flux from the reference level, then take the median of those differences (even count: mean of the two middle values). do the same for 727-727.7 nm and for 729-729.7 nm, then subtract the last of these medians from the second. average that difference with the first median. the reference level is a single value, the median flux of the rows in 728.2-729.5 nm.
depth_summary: -1.4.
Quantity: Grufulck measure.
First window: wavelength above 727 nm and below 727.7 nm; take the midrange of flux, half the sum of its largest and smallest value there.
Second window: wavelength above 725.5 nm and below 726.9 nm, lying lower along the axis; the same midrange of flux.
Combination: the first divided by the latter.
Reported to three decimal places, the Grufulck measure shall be 0.960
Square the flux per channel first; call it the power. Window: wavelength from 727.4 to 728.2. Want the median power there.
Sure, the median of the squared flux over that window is 3552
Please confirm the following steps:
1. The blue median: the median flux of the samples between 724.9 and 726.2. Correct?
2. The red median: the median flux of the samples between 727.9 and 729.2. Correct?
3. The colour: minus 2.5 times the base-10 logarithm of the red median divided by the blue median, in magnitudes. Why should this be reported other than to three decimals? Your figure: 0.035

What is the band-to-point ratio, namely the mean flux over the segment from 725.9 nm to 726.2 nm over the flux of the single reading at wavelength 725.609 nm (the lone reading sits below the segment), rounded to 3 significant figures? 1.04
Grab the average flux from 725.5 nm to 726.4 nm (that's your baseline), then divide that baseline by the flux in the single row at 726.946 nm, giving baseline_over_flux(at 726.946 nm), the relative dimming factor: 1.05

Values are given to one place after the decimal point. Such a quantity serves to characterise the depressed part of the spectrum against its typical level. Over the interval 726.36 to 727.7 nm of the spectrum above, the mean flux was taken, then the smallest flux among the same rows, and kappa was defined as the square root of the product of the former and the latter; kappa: 58.6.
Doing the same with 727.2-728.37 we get 58.7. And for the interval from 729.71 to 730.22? 60.0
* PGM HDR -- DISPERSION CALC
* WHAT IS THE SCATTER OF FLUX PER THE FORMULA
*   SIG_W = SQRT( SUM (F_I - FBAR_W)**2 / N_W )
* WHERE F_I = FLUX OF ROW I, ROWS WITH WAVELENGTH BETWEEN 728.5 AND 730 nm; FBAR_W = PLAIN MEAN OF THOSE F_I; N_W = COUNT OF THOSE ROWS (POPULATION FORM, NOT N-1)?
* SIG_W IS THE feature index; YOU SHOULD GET 1.2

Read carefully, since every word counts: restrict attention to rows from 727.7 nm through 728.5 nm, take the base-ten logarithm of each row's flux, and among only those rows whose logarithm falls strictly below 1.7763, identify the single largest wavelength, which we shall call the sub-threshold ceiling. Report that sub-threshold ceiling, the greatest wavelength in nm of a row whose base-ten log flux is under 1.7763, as 728.454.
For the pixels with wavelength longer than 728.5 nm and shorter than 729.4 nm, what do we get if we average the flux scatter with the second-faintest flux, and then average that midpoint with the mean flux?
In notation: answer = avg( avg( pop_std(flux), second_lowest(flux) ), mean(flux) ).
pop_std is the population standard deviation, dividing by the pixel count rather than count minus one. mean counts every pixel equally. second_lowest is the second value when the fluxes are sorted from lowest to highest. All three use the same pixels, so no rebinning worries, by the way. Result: 43.3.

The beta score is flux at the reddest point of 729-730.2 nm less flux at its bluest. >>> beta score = 3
